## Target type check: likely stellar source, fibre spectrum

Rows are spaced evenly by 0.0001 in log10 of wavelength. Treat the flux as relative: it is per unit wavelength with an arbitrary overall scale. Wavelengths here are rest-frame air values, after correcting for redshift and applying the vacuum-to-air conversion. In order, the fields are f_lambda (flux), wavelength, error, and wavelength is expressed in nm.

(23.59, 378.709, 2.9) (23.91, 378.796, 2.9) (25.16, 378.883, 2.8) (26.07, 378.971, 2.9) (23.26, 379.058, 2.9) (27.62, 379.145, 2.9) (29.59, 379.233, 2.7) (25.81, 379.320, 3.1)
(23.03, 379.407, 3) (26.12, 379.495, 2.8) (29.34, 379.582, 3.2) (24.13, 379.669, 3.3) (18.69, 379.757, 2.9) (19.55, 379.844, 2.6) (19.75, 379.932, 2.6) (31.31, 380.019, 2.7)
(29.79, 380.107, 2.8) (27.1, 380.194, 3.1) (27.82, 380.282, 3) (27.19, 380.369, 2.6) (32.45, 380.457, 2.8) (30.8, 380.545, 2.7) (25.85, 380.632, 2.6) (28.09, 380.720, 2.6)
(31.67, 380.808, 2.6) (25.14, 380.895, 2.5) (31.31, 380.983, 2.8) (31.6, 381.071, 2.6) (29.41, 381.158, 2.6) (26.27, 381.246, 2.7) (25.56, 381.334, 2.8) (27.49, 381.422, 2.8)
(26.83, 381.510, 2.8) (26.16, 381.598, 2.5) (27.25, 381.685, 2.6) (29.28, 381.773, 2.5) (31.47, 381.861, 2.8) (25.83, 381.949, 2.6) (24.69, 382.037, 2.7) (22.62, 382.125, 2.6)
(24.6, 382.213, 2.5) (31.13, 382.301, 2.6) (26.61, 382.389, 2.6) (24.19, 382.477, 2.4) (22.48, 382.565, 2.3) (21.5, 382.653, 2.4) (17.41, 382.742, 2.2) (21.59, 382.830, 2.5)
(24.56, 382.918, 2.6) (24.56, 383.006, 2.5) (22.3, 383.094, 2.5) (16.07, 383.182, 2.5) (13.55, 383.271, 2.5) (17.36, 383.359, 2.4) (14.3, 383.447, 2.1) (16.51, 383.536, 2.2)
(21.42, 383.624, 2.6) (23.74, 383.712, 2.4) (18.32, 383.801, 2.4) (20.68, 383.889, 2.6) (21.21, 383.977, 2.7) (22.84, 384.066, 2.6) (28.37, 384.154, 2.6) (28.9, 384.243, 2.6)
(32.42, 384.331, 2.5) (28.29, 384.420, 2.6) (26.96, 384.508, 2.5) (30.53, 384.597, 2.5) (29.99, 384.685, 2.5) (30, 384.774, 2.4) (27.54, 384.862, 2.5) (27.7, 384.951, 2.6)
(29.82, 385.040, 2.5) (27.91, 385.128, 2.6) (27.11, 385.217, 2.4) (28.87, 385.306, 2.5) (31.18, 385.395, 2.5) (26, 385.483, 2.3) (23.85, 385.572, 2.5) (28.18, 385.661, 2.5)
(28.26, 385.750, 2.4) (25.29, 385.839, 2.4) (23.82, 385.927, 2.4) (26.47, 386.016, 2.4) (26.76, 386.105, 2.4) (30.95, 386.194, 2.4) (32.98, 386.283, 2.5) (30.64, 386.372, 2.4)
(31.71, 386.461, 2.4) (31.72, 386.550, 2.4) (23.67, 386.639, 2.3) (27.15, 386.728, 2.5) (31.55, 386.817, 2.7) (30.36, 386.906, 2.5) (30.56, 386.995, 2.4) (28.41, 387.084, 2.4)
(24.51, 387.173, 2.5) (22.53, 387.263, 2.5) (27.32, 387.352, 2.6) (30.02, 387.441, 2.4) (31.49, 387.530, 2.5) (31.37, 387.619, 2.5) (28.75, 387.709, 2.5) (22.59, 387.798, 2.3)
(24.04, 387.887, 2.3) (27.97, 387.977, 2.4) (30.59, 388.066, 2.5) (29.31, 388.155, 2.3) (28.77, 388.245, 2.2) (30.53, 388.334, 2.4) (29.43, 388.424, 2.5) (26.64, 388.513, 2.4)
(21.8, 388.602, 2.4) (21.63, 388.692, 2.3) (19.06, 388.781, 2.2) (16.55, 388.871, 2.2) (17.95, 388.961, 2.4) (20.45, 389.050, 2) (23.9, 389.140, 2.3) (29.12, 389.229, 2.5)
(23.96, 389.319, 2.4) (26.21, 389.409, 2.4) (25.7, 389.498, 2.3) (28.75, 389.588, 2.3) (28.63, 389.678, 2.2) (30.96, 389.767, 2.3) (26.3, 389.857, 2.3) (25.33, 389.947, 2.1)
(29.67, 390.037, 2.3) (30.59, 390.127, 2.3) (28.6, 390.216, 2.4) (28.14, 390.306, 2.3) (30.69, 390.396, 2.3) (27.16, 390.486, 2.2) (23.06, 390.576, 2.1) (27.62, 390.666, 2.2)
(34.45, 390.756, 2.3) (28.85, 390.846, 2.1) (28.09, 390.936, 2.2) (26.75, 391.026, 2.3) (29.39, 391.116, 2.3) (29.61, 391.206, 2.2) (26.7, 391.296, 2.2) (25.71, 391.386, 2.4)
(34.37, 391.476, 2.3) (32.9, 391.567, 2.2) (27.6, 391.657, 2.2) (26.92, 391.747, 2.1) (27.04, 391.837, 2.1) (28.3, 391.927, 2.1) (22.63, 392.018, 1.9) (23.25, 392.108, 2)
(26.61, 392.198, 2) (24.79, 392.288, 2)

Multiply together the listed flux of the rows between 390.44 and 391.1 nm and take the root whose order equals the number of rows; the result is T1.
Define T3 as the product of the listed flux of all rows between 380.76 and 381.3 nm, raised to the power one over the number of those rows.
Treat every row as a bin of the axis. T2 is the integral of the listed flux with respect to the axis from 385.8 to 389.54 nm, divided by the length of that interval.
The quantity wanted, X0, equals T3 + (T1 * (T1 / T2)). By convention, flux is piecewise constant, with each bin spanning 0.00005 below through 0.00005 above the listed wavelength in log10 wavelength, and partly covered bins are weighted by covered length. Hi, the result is 58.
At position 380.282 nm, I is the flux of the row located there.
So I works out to 27.82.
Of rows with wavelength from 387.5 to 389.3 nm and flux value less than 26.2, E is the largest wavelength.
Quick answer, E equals 389.140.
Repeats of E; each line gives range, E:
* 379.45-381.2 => 380.895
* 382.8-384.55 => 384.066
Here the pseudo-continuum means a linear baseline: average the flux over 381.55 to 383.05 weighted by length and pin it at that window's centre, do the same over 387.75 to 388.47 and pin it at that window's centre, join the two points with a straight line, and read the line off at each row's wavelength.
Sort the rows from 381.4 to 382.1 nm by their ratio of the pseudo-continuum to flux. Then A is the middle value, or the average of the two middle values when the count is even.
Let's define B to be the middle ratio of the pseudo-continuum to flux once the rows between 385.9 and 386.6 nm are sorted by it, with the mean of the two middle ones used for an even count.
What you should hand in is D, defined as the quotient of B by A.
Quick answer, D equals 0.96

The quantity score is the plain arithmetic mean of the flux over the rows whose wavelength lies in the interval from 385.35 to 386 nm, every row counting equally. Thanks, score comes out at 26.7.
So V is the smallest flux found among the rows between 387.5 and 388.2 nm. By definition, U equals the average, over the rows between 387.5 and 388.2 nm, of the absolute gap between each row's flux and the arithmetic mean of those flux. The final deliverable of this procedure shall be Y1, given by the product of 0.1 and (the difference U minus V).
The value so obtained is -2.00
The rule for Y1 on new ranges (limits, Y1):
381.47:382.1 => -2.30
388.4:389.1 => -1.33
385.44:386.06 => -2.24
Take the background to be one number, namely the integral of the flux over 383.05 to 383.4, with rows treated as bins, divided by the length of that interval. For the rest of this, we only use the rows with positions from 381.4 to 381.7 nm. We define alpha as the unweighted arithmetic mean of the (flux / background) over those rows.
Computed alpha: 1.56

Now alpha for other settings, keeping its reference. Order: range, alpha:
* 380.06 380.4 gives 1.62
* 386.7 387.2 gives 1.66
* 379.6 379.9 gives 1.20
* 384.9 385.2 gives 1.65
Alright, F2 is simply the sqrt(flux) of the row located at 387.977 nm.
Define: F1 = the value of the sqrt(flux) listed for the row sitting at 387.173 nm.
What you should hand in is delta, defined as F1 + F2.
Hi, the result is 10.24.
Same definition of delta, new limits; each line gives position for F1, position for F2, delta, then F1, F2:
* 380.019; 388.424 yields 11.02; 5.6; 5.4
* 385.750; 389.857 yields 10.44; 5.3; 5.1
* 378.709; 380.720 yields 10.16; 4.9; 5.3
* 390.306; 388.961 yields 9.54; 5.3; 4.2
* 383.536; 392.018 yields 8.82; 4.1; 4.8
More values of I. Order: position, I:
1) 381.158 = 29.41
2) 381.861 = 31.47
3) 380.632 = 25.85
